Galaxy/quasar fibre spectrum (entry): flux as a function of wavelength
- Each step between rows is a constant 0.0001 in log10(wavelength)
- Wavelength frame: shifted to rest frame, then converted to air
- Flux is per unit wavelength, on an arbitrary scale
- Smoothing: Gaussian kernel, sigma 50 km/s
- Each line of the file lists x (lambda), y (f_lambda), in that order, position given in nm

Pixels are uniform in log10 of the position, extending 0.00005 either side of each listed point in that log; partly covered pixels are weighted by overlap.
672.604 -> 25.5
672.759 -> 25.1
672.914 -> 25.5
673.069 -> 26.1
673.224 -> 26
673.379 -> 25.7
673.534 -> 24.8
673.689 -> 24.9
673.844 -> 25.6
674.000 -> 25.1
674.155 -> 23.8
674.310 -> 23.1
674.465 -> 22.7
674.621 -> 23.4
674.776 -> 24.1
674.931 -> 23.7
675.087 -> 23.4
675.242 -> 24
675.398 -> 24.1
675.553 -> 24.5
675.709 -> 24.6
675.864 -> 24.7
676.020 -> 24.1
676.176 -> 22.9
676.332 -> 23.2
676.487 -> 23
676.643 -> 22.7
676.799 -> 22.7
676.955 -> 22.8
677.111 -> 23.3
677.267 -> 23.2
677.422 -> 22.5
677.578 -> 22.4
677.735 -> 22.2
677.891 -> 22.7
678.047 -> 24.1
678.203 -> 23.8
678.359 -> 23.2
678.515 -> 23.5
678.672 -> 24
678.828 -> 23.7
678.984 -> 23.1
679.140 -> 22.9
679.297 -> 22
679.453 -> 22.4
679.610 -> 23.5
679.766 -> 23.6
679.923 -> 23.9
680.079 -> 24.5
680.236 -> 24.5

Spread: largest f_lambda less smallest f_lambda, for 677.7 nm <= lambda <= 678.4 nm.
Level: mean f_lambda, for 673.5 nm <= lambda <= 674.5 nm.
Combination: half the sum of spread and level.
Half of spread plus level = 13.1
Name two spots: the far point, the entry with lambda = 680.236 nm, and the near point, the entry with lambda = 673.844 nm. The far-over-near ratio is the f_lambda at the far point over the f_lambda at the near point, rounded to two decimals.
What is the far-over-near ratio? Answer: 0.96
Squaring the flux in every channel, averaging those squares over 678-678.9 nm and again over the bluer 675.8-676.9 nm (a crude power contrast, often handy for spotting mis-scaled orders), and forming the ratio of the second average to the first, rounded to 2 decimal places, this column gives 0.97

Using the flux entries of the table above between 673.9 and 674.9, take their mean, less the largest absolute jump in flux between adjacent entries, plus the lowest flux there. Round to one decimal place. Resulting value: 45.1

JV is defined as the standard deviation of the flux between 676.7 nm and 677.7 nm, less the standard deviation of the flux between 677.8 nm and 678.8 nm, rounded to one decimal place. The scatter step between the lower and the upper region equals -0.2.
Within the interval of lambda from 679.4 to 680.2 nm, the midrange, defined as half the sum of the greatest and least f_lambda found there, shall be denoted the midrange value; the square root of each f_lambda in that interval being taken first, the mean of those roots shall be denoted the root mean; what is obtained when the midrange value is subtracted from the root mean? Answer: -18.6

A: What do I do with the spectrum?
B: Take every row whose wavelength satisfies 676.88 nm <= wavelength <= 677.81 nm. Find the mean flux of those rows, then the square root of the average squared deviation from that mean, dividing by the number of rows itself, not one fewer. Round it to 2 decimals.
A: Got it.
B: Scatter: 0.41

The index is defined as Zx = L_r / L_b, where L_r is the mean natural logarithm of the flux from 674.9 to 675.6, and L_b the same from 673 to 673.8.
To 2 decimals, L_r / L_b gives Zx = 0.98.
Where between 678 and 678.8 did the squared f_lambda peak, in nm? 678.047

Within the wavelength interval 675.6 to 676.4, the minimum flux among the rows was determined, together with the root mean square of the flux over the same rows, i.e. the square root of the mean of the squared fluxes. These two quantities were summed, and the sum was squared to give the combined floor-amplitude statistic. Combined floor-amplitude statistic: 2191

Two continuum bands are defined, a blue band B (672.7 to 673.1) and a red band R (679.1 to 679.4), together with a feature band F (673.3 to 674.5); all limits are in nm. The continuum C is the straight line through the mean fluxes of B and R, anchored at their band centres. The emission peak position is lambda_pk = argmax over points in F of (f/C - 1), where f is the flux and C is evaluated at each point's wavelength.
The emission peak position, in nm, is 673.844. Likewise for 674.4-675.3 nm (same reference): 675.242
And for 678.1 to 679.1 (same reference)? 678.672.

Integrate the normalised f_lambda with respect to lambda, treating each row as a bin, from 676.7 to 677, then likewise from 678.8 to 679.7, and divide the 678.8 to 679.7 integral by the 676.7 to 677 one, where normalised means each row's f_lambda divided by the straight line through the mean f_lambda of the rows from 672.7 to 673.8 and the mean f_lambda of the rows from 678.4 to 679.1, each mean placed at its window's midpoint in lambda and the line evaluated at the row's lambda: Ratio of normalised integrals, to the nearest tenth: 3.1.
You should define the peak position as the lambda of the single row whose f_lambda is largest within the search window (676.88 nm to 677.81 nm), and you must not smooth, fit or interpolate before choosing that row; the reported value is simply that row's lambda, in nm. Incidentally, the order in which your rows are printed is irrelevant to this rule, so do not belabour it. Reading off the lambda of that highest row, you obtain 677.111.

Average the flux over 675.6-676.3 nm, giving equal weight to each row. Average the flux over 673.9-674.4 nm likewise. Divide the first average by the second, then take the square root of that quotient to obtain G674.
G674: 1.00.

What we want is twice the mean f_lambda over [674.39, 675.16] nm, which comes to 46.9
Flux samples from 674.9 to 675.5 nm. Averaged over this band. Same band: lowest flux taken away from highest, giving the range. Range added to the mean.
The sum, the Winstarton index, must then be 24.5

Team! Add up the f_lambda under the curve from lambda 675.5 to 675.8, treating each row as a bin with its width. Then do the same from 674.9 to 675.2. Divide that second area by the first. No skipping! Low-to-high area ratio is 0.96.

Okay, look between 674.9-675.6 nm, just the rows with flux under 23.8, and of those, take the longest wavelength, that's 675.087 nm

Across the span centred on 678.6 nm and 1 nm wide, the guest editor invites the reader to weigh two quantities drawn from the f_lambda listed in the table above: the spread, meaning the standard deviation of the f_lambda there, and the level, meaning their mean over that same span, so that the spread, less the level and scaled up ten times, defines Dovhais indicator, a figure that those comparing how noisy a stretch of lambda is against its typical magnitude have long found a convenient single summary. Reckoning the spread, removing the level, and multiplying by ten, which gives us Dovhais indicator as -232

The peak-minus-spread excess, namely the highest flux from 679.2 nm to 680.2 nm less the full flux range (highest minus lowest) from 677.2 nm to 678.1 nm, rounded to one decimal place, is 22.6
